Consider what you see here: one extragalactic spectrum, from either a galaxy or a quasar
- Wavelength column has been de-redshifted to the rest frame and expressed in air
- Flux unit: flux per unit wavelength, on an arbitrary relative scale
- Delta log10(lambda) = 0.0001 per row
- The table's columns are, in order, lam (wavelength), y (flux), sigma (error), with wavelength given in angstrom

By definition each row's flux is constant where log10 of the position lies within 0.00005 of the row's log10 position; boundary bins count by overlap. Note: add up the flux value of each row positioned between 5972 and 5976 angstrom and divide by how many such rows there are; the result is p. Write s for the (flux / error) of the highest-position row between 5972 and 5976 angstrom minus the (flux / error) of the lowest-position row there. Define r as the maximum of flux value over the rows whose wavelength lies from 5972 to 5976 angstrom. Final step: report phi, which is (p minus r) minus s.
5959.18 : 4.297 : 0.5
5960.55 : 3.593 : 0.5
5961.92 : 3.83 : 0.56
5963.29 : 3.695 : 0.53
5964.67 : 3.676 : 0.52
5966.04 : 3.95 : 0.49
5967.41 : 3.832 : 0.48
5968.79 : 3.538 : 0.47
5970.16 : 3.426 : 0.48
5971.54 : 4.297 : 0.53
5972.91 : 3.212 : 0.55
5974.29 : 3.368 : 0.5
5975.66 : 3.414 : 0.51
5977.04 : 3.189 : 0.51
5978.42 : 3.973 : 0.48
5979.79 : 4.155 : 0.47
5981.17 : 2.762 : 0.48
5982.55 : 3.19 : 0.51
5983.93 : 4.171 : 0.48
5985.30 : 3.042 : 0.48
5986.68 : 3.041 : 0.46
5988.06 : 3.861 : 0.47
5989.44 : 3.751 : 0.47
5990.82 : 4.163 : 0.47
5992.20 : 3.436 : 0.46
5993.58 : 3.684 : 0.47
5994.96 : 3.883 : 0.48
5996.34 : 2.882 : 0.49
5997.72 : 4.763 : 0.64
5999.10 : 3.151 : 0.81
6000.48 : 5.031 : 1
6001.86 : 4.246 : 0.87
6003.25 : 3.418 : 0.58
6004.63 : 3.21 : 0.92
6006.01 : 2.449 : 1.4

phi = -0.9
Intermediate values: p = 3.33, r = 3.414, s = 0.9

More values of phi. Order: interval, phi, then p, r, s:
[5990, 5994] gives 0.6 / 3.76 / 4.163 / -1.0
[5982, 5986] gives -0.8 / 3.47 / 4.171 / 0.1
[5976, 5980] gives -3.0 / 3.77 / 4.155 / 2.6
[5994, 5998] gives -0.3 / 3.84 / 4.763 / -0.6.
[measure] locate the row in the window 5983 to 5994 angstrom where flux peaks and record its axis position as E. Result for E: 5983.93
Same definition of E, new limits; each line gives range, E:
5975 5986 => 5983.93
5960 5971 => 5966.04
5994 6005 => 6000.48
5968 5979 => 5971.54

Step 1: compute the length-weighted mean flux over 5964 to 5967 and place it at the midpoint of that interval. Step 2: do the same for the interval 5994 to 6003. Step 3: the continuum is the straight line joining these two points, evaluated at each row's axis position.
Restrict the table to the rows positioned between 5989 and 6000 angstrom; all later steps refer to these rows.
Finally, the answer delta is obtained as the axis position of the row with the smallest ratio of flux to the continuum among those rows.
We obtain 5996.34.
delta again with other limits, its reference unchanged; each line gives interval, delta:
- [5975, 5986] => 5981.17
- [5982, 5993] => 5986.68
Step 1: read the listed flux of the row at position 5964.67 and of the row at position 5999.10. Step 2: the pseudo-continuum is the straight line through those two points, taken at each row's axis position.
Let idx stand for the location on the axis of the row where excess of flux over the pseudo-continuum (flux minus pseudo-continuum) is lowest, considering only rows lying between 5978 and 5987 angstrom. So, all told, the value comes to 5981.17 angstrom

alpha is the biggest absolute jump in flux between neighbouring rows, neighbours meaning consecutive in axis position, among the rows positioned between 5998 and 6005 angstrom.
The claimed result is 1.88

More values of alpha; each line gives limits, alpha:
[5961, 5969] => 0.29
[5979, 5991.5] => 1.39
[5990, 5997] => 1.00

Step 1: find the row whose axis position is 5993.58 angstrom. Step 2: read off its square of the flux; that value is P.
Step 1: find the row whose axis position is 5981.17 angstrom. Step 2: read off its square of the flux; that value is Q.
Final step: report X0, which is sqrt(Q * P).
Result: 10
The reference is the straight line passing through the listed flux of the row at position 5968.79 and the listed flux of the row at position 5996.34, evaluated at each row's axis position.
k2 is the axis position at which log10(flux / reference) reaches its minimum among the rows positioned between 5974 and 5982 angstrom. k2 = 5981.17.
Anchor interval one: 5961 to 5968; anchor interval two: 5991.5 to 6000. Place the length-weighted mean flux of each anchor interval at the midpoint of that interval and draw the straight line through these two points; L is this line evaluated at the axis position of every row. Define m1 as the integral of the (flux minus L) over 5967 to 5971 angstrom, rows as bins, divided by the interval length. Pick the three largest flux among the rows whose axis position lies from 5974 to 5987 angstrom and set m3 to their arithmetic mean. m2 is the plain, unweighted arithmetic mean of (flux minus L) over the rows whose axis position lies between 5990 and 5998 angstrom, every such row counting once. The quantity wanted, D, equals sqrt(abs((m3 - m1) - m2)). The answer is 2.03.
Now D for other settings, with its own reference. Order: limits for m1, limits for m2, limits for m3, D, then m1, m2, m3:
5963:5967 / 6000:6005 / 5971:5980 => 1.95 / 0.0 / 0.33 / 4.14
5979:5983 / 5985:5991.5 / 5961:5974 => 2.12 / -0.3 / -0.13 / 4.03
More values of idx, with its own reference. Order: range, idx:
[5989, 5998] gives 5996.34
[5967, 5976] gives 5972.91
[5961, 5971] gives 5970.16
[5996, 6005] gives 5996.34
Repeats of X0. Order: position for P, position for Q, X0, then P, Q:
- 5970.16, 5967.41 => 13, 12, 15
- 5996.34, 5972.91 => 9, 8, 10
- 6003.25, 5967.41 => 13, 12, 15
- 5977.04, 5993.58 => 12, 10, 14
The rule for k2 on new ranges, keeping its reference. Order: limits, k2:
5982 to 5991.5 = 5985.30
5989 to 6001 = 5996.34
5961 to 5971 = 5970.16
